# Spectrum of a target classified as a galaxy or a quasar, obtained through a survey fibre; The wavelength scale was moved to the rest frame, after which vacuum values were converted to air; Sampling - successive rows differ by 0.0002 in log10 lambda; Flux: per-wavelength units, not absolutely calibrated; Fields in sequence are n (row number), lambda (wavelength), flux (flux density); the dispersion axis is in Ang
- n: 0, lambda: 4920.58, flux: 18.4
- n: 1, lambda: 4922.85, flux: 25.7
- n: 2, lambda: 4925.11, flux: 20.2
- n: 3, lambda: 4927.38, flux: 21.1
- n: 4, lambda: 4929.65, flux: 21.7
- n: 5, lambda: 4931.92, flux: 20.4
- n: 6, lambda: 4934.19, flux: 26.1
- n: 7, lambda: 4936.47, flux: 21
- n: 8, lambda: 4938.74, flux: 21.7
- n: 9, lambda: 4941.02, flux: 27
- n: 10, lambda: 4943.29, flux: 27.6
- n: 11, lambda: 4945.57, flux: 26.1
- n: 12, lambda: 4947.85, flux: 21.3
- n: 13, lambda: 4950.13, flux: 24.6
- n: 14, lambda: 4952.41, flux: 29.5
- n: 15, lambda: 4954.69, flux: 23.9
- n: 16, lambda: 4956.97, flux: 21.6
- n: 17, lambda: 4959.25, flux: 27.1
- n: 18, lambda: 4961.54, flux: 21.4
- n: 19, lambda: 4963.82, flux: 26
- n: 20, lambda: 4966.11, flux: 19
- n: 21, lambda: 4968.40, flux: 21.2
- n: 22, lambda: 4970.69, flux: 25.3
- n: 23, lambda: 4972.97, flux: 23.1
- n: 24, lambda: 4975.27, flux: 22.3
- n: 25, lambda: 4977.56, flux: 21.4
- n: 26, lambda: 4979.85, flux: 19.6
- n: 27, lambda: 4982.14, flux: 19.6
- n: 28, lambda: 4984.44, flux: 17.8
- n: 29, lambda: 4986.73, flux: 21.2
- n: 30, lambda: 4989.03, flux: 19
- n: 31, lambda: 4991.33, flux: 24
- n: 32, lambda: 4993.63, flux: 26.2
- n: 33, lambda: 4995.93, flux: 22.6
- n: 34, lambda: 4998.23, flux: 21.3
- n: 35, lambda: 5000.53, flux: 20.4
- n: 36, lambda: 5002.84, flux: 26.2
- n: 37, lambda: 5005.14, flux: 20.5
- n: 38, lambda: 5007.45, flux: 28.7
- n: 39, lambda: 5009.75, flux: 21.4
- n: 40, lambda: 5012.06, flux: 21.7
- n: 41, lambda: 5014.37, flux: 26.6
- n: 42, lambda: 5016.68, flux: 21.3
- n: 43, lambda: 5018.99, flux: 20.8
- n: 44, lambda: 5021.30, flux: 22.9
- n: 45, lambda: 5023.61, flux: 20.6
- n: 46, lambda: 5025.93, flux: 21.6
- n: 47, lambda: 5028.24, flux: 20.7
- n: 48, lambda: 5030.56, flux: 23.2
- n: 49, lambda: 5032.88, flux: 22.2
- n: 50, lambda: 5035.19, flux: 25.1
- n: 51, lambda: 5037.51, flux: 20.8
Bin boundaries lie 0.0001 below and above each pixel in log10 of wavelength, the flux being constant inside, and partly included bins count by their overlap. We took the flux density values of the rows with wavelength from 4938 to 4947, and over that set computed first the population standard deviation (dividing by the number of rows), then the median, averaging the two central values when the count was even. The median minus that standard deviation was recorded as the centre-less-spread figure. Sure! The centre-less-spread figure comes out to 24.2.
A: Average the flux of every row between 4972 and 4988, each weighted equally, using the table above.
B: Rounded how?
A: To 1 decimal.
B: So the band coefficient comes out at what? 20.7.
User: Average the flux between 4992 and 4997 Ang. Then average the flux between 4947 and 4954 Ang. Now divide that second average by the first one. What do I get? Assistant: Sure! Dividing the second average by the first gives 1.03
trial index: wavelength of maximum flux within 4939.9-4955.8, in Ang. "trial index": 4952.41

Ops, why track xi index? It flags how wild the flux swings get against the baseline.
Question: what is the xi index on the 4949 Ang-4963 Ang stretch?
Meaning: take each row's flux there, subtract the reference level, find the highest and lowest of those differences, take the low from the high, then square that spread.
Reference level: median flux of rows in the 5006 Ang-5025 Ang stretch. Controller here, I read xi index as 66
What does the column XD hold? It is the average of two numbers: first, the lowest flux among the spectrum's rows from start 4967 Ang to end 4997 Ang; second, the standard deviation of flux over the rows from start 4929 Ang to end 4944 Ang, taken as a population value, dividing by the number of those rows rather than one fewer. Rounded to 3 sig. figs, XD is 10.3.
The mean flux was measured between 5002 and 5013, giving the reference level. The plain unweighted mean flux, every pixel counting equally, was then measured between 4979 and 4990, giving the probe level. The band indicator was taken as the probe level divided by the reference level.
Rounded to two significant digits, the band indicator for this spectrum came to 0.82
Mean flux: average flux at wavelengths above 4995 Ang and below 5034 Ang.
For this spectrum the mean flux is 22.5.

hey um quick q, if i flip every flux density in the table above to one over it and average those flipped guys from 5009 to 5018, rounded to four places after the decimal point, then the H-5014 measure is 0.0443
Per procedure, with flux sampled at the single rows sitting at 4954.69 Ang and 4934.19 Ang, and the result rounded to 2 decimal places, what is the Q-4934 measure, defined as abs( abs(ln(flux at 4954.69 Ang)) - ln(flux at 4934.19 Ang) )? 0.09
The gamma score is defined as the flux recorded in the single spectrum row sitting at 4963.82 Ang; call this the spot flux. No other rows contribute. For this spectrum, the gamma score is 26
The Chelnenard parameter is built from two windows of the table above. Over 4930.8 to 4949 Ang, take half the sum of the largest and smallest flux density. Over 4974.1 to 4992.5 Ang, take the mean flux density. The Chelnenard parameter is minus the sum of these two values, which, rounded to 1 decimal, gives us -44.6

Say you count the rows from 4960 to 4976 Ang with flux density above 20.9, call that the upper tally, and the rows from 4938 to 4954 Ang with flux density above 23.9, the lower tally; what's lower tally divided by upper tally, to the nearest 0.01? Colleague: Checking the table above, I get 0.83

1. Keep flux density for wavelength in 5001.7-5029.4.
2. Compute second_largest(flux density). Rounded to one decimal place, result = 26.6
